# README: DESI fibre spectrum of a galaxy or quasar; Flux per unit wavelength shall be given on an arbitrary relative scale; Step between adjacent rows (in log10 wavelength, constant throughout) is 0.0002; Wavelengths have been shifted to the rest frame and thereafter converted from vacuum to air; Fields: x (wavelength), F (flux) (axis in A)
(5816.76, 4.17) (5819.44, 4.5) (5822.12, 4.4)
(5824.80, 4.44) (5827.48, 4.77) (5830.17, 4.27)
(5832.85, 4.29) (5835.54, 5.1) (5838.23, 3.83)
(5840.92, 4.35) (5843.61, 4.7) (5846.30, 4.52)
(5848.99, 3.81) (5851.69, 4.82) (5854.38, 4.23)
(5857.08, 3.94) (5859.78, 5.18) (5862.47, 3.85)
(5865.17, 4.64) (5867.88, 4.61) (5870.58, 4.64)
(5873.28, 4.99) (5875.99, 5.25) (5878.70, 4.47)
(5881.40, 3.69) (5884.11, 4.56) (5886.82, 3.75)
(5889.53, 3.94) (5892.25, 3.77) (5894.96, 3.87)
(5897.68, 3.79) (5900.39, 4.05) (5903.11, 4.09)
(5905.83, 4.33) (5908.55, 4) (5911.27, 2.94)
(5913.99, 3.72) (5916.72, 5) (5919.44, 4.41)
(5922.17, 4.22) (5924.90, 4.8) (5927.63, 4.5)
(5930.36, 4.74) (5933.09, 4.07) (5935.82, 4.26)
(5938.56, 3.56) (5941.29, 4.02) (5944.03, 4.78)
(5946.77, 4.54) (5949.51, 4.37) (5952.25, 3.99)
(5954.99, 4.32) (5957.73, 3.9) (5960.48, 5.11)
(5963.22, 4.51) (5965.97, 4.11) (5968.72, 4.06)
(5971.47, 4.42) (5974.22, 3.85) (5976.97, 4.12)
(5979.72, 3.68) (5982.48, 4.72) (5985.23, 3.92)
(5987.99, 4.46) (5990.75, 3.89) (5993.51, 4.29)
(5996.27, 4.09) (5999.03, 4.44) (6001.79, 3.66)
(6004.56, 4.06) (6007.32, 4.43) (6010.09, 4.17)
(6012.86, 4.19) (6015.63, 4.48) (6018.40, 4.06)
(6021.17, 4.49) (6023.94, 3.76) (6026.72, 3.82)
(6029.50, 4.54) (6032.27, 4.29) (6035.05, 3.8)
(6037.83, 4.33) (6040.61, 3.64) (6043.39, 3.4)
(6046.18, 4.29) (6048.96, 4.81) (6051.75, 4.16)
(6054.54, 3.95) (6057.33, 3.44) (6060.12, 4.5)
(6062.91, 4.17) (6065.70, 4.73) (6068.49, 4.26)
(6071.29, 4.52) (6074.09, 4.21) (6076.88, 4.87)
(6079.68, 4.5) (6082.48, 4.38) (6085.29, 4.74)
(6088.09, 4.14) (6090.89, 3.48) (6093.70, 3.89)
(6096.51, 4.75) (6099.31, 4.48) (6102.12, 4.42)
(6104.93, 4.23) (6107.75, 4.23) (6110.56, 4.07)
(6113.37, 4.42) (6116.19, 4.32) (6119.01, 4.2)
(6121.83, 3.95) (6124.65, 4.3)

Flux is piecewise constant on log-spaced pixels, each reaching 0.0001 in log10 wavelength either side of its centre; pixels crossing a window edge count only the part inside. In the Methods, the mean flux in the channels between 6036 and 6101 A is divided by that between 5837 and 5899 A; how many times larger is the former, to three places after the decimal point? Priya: 0.984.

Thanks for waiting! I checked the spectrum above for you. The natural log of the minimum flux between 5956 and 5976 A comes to 1.35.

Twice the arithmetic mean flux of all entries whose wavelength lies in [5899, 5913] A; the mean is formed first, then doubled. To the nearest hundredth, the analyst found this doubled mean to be 7.76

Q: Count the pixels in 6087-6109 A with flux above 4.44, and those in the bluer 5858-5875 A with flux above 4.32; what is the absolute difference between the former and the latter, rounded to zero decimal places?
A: 3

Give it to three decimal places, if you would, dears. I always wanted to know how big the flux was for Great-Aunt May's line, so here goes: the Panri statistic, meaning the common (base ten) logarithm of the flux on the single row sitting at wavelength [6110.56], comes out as 0.610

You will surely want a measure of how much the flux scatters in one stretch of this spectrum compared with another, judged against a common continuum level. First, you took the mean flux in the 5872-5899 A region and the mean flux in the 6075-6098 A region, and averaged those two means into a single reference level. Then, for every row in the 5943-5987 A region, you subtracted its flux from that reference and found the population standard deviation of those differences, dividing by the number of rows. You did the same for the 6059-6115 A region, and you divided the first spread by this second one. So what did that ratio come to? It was 1.2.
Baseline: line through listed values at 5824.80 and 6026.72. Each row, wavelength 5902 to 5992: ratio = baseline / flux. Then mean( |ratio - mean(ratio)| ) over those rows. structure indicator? 0.080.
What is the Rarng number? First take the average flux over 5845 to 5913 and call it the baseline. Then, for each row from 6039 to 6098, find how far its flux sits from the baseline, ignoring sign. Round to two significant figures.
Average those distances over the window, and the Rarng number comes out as 0.36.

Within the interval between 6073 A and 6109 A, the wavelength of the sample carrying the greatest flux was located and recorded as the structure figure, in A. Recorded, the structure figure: 6076.88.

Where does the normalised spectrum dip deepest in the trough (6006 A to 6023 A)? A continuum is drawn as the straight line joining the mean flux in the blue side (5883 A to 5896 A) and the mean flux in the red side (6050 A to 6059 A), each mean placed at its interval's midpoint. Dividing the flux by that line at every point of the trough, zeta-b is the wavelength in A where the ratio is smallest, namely 6018.40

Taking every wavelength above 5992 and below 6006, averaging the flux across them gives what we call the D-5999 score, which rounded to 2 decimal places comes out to 4.11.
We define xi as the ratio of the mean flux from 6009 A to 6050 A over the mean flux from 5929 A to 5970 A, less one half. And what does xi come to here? 0.46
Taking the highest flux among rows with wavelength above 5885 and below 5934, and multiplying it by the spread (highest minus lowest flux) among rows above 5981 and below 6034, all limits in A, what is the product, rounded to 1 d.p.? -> 5.3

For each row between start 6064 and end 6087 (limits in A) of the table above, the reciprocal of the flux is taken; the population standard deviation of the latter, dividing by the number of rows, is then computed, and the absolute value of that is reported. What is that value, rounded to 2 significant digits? 0.011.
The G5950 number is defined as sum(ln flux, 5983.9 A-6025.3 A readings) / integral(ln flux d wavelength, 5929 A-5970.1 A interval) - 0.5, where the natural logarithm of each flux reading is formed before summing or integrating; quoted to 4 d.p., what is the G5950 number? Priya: -0.1423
